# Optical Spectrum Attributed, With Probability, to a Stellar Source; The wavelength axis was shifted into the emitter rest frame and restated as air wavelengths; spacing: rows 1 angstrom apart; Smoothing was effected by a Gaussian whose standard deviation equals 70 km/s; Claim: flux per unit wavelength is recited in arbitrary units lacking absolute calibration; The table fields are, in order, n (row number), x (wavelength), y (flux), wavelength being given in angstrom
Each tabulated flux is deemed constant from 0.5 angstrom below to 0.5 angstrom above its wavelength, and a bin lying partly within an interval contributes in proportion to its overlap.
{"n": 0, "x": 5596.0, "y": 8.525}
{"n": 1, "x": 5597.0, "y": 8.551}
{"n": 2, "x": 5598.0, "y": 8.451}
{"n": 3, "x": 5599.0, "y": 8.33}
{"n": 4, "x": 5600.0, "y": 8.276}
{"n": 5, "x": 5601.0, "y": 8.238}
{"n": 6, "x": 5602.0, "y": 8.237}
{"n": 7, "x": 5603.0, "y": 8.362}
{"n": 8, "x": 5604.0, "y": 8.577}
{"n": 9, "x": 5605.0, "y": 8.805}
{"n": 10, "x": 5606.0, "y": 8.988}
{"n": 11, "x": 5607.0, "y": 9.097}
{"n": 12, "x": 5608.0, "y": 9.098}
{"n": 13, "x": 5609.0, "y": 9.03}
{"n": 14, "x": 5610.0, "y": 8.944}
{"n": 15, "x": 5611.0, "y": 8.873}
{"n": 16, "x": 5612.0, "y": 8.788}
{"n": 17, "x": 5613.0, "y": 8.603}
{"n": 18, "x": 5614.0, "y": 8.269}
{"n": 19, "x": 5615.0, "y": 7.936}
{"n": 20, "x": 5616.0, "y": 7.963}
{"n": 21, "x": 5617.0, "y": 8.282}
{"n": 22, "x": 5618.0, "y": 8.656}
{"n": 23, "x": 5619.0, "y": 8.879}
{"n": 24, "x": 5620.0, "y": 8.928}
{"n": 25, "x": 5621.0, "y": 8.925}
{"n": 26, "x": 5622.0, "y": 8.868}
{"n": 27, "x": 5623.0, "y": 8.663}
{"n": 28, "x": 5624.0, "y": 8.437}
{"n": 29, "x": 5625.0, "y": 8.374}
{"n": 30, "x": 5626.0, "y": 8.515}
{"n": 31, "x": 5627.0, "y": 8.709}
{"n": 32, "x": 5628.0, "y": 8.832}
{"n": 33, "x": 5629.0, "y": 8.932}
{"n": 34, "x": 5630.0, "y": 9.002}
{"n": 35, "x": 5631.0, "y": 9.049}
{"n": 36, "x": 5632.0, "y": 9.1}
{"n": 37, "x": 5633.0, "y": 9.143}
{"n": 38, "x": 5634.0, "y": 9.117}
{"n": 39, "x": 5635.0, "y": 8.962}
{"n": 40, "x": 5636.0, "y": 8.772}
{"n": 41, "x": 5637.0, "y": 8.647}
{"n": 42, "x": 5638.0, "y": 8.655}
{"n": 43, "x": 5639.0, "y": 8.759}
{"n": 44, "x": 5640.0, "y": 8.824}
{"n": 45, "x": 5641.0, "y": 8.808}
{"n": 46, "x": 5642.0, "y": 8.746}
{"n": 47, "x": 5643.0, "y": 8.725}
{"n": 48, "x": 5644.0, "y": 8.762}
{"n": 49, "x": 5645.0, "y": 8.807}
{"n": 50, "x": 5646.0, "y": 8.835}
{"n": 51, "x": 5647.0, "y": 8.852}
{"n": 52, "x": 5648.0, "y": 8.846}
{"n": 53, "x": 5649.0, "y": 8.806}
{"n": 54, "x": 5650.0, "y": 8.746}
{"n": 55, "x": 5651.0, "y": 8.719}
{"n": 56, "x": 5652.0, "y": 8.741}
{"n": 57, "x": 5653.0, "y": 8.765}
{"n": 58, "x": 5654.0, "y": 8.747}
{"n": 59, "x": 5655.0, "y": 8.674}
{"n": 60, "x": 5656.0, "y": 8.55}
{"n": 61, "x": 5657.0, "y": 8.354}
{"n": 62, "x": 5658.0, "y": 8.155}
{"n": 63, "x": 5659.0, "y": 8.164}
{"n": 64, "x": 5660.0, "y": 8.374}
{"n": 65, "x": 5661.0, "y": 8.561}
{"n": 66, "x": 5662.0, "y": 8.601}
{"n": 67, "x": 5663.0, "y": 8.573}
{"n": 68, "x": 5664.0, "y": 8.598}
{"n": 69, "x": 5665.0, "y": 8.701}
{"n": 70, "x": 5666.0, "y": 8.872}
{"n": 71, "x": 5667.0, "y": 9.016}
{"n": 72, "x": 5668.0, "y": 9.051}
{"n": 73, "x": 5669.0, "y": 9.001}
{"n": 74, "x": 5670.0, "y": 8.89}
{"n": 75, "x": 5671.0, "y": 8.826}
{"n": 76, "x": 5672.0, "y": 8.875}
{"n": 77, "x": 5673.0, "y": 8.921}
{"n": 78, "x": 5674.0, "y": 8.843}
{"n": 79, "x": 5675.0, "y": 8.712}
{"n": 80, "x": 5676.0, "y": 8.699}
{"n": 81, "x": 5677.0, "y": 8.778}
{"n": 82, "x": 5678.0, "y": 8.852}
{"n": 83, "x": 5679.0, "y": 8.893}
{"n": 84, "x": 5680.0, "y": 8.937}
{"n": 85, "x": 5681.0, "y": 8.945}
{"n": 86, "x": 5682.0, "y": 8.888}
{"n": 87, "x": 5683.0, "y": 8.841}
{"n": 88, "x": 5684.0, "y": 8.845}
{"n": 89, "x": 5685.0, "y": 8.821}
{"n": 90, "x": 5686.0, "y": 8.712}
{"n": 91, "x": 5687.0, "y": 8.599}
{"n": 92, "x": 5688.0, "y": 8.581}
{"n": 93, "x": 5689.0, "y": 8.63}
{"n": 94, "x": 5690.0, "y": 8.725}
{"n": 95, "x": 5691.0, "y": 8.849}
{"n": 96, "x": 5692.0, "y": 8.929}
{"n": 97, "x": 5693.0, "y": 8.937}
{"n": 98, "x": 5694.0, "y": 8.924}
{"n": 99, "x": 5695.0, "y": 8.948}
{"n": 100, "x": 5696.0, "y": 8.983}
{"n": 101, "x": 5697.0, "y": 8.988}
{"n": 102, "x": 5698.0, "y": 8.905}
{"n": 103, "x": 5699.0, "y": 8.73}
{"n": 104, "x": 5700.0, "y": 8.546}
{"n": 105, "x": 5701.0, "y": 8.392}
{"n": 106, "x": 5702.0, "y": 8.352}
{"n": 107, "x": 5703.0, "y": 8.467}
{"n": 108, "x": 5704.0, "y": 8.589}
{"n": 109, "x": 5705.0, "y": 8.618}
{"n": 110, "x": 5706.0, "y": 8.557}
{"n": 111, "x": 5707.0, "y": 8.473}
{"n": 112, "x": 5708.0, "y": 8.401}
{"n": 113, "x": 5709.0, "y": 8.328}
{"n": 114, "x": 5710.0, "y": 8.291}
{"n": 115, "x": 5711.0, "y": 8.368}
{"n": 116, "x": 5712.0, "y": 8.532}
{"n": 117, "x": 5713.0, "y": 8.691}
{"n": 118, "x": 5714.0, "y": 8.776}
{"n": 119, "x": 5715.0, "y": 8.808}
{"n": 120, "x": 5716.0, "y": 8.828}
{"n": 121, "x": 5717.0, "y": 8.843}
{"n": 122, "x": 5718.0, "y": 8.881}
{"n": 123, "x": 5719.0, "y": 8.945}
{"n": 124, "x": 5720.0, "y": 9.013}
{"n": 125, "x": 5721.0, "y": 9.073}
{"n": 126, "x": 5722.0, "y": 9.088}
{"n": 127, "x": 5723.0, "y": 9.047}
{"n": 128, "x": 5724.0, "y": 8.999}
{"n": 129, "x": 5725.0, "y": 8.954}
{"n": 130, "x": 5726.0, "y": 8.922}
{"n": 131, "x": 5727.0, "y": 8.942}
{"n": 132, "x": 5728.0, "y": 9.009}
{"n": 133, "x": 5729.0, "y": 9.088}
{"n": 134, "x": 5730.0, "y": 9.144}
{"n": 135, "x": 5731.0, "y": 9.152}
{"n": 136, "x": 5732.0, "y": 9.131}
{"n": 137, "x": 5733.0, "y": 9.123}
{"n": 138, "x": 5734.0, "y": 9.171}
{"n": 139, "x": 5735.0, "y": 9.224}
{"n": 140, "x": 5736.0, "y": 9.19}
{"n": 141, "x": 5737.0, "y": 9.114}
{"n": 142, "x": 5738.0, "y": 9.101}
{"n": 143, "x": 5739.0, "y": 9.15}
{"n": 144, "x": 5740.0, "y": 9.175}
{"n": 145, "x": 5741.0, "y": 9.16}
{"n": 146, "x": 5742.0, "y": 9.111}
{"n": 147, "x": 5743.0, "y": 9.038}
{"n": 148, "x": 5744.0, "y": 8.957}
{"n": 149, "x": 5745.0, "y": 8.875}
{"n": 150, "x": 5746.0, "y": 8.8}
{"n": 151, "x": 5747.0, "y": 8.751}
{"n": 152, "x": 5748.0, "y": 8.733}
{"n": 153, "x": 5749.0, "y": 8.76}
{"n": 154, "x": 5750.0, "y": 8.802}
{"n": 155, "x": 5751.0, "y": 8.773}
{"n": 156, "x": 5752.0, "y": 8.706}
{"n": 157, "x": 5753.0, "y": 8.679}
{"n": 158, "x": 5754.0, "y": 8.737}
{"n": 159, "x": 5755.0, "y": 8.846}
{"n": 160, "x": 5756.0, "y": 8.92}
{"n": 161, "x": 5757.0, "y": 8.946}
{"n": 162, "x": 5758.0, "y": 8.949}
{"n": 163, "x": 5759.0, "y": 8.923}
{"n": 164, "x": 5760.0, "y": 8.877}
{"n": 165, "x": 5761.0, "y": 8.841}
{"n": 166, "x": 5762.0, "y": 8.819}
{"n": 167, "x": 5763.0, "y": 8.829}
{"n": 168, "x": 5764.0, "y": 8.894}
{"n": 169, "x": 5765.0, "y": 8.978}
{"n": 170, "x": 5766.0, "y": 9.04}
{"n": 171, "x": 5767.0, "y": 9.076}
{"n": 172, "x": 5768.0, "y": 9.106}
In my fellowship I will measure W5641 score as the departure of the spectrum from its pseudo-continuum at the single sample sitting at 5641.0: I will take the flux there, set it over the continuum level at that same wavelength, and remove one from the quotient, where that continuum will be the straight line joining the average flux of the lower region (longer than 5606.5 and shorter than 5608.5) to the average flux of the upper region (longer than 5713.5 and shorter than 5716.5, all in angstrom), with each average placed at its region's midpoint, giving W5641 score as -0.022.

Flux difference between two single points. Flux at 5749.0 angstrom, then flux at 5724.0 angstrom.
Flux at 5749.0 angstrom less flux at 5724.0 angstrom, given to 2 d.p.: -0.24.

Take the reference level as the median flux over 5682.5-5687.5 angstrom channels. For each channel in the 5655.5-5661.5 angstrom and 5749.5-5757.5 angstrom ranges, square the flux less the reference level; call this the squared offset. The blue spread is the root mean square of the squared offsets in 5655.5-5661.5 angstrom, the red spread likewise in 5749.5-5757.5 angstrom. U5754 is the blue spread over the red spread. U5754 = 26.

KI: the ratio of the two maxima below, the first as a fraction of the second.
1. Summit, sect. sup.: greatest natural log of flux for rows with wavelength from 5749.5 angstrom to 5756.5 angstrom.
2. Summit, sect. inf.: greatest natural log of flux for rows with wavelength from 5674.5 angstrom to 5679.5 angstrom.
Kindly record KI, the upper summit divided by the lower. 1.00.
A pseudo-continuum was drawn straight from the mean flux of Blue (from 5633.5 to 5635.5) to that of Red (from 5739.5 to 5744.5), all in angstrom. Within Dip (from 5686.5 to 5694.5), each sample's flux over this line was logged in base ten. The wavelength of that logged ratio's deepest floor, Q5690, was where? 5688.0 angstrom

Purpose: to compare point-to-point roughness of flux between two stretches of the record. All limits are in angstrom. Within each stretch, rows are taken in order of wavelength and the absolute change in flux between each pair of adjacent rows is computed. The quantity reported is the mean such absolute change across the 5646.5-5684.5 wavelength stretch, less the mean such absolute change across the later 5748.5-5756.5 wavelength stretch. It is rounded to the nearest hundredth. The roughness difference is 0.01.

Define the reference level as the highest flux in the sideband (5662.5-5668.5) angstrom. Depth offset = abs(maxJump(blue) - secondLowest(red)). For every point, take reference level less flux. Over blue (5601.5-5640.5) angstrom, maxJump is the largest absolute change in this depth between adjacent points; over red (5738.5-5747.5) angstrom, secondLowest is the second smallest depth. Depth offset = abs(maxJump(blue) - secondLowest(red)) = 0.48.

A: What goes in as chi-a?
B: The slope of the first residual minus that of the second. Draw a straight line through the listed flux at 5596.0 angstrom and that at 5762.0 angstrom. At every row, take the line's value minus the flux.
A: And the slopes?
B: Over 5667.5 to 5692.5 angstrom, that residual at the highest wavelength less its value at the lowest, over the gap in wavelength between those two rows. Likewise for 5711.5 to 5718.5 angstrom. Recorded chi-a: 0.06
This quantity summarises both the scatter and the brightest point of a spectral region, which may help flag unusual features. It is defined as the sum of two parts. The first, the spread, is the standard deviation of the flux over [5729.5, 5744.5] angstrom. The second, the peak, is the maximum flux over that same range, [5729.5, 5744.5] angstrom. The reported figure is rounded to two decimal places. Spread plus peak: 9.29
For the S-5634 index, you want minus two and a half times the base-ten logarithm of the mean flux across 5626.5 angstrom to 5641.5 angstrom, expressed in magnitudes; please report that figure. -2.37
